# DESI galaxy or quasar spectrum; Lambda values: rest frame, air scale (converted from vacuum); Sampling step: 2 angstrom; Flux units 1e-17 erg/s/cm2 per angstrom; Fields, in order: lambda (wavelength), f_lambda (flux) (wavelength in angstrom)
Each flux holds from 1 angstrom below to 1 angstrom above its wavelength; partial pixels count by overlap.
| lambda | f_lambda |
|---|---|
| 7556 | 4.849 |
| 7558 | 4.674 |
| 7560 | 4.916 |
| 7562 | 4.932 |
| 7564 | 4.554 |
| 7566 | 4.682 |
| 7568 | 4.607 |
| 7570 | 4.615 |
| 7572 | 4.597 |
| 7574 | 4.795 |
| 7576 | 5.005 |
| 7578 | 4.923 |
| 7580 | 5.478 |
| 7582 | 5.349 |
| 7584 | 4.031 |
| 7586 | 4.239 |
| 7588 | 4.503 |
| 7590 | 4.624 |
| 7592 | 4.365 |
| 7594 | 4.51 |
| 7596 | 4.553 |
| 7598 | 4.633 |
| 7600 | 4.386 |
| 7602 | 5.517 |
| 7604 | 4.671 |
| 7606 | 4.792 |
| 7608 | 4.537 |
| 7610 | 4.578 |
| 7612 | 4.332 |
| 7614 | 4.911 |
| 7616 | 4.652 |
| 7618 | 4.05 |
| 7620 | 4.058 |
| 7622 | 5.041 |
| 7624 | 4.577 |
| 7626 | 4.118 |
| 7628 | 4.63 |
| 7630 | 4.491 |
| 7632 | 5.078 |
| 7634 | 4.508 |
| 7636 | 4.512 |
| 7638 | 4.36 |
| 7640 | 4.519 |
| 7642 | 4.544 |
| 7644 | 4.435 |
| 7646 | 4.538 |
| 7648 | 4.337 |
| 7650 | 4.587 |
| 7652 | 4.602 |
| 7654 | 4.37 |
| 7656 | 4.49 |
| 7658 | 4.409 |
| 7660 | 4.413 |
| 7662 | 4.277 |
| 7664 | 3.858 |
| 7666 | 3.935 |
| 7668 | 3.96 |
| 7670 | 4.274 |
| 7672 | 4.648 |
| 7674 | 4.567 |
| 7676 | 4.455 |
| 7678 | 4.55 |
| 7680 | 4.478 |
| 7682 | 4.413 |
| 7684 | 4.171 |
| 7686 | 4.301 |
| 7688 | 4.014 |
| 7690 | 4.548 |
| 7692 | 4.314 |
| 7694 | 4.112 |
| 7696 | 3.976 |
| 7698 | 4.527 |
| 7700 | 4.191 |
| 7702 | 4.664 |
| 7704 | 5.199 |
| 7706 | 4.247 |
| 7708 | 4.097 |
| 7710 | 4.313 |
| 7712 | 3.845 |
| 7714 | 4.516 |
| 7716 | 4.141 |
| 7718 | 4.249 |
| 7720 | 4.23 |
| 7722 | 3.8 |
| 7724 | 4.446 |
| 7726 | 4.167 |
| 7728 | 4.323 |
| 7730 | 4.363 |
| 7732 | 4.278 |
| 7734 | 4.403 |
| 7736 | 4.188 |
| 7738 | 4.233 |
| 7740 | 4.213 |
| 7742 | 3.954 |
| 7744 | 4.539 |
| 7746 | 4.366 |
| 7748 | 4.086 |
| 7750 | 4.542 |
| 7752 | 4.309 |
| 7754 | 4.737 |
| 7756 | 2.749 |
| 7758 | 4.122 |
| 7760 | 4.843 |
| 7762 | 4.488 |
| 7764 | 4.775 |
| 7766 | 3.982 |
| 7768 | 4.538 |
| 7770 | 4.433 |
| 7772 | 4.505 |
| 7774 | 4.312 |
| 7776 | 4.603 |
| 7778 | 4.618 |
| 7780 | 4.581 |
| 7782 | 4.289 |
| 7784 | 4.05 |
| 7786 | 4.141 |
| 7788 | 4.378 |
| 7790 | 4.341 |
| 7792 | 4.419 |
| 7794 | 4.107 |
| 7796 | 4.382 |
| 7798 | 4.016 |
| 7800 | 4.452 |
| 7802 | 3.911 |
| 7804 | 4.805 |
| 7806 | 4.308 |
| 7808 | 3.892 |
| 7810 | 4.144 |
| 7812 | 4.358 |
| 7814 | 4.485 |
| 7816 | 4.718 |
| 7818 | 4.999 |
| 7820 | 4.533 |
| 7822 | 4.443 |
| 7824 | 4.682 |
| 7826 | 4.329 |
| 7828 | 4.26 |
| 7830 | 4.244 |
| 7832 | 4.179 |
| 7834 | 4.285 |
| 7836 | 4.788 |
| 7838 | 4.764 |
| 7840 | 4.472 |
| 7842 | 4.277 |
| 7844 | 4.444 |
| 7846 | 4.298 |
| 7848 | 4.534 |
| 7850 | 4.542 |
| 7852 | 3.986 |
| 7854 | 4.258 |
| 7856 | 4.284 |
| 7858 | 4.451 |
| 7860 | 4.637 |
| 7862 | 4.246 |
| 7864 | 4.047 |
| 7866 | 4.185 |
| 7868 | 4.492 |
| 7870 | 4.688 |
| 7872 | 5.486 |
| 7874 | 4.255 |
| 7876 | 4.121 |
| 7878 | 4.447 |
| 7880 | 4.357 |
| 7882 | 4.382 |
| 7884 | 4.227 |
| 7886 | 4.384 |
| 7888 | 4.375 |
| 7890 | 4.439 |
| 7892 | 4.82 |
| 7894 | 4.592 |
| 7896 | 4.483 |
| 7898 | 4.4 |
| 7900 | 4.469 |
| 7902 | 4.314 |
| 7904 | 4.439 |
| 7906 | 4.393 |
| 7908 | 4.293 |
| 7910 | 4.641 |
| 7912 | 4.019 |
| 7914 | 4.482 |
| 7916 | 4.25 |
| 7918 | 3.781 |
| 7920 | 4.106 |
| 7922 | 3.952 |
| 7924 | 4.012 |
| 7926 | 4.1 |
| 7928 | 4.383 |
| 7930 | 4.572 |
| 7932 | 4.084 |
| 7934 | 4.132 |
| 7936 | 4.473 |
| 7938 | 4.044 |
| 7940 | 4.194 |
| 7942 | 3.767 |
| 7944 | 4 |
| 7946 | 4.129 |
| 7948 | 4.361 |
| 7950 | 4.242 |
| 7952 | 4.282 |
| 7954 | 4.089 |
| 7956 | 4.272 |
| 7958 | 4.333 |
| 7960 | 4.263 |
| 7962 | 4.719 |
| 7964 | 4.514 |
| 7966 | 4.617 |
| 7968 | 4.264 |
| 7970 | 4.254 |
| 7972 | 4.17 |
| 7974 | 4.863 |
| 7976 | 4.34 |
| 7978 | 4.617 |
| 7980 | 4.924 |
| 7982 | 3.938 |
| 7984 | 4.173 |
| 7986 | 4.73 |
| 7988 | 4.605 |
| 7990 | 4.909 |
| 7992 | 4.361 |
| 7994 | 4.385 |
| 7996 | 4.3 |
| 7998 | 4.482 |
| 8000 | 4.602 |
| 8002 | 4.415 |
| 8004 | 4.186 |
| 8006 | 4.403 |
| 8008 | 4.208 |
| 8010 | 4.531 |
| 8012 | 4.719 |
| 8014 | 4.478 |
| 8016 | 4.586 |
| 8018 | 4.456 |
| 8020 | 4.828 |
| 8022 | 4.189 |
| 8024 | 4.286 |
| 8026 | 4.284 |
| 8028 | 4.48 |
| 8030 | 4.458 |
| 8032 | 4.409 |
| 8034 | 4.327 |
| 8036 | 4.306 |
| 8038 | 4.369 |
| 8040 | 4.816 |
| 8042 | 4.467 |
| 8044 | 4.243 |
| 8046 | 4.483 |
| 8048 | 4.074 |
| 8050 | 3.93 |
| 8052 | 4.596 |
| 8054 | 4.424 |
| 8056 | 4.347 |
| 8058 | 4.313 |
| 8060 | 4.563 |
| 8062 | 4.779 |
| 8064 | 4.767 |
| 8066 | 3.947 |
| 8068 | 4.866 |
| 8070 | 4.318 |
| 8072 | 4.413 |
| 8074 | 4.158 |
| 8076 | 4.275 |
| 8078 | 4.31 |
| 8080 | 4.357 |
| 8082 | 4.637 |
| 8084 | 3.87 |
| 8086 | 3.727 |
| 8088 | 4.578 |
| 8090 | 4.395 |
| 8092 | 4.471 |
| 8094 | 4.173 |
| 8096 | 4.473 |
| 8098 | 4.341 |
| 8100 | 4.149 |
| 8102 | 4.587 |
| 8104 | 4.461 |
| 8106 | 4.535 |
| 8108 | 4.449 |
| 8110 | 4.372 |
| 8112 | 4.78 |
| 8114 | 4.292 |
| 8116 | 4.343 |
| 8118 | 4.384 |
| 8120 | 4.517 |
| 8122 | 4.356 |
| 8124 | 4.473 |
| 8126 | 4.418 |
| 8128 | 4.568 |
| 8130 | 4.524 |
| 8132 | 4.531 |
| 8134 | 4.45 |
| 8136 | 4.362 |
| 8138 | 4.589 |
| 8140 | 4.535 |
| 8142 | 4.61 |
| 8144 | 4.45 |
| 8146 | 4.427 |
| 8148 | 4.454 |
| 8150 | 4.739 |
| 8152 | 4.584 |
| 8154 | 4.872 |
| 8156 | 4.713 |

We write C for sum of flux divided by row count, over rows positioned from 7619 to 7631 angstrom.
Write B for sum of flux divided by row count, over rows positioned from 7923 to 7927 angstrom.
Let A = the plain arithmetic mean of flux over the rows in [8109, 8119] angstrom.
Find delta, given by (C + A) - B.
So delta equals 4.9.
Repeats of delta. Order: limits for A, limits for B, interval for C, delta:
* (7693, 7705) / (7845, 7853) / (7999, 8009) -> 4.5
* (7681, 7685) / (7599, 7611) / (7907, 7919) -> 3.8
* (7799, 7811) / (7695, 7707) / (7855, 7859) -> 4.2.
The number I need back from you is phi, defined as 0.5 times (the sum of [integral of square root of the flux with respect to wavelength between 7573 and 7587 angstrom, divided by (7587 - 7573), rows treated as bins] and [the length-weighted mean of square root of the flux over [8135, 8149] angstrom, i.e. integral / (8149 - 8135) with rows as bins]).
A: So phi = 2.16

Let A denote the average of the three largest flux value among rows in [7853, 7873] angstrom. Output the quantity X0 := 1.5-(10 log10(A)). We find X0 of -5.43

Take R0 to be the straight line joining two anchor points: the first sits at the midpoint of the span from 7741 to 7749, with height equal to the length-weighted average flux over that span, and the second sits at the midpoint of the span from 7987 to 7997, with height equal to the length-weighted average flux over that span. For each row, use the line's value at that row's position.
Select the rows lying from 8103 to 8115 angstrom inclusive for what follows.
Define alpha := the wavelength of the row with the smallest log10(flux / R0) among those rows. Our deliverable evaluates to 8114 angstrom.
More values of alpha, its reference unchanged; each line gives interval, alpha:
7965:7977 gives 7972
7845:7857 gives 7852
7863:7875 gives 7864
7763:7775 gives 7766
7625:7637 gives 7626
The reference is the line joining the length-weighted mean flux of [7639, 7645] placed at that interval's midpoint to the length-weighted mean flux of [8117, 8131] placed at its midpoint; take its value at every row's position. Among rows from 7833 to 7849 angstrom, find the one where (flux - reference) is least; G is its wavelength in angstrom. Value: 7842 angstrom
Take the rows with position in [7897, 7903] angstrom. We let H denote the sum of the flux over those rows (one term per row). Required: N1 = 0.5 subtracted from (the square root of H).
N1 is 3.13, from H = 13.18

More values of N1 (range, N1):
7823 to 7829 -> 3.14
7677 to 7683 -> 3.17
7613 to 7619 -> 3.19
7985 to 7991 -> 3.27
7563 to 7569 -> 3.22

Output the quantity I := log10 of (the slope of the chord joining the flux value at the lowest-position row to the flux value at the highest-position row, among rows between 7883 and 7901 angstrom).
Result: -1.82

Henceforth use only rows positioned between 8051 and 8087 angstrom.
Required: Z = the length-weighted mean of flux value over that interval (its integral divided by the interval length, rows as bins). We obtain 4.37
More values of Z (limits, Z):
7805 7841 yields 4.44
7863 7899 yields 4.45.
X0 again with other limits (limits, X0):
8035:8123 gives -5.33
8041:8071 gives -5.32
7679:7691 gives -5.01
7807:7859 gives -5.36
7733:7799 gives -5.30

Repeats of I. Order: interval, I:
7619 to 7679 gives -2.07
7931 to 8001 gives -2.12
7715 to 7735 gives -1.84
